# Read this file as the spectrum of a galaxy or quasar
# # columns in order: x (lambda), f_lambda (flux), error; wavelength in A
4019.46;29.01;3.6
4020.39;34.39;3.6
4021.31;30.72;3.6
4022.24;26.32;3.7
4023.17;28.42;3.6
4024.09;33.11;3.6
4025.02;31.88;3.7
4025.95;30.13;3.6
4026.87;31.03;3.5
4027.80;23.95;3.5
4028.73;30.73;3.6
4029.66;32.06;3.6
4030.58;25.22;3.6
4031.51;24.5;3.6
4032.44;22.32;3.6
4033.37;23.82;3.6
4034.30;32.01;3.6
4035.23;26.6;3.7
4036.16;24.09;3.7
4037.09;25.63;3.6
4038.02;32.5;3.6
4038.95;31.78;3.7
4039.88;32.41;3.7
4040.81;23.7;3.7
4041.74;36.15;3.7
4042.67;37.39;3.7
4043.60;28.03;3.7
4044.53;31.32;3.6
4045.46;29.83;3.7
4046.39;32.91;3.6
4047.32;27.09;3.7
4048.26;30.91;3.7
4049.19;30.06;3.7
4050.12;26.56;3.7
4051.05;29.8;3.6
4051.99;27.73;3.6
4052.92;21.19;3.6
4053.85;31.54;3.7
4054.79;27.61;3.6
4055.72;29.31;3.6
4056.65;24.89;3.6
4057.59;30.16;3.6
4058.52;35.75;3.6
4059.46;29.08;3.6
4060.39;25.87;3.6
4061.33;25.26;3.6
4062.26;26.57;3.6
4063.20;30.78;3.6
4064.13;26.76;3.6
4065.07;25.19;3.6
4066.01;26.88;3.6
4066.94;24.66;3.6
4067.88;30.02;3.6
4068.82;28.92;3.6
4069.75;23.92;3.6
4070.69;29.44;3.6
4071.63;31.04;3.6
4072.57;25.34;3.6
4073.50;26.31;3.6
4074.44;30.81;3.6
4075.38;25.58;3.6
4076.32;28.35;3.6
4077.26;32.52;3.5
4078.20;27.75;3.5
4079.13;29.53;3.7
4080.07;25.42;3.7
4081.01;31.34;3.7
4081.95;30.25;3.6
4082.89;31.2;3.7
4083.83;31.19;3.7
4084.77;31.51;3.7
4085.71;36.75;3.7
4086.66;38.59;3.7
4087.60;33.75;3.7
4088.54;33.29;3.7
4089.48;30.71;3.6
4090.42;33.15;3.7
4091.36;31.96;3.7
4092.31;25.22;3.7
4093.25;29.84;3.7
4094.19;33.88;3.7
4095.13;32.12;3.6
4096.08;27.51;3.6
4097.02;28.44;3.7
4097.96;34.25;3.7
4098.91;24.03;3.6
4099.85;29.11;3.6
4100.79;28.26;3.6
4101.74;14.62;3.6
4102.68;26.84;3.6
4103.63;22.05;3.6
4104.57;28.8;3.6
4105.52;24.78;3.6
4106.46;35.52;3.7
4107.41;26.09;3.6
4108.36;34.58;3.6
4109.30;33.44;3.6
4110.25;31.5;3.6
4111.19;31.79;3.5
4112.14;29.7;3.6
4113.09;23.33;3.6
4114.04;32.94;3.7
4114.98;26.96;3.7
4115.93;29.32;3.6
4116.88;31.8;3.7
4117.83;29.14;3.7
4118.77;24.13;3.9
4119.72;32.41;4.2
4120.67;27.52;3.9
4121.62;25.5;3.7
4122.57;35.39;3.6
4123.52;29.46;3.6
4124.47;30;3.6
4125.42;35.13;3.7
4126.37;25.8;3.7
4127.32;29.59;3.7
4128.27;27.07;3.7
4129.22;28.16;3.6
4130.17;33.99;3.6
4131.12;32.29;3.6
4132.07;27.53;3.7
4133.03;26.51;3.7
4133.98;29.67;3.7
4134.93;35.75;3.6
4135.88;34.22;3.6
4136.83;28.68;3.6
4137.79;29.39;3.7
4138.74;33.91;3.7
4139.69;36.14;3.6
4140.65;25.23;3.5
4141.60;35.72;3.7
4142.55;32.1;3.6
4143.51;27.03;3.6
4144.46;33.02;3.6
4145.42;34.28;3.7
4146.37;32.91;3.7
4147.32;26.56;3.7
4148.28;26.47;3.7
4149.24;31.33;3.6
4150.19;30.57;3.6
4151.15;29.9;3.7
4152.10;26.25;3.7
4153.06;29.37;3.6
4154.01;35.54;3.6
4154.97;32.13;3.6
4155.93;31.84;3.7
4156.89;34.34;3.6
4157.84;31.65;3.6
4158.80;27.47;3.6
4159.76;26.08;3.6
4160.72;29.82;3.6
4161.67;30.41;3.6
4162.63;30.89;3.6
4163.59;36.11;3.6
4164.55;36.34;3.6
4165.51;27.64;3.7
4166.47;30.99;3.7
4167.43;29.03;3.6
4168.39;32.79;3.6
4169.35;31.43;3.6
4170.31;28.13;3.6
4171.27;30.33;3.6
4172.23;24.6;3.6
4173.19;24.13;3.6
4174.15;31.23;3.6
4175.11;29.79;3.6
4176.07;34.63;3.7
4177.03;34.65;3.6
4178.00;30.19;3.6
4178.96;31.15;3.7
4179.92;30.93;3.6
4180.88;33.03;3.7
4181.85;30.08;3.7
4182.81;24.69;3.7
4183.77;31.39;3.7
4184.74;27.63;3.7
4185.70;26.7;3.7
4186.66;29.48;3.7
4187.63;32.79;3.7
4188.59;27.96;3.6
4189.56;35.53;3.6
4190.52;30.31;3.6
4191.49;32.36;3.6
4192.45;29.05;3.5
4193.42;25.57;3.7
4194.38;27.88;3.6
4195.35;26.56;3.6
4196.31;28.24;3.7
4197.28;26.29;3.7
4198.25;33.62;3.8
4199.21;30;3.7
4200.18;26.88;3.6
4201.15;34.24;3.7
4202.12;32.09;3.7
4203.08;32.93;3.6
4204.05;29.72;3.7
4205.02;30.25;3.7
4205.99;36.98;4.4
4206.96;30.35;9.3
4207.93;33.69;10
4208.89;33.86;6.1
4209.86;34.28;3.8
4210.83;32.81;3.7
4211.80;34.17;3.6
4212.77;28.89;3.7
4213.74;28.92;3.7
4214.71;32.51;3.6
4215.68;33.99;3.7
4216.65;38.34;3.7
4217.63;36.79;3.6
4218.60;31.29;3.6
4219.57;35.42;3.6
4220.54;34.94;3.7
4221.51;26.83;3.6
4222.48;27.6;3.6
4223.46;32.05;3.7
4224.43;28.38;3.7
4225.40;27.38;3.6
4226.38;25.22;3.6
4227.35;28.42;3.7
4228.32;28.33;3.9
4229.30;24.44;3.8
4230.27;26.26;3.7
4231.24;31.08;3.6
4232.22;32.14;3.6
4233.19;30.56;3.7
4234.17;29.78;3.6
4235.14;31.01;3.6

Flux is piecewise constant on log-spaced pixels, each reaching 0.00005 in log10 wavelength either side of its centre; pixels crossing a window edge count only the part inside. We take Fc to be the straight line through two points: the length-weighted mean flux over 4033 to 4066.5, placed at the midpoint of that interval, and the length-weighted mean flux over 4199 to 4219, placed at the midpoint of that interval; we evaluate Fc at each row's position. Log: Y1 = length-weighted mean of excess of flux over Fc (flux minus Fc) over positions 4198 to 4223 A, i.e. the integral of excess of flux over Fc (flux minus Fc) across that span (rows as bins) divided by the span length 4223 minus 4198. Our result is -0.2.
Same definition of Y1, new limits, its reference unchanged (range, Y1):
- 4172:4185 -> -1.8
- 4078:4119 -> -0.2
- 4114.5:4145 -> -0.4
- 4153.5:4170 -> 0.0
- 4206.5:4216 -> -0.3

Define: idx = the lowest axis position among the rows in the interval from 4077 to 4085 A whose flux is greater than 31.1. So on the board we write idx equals 4077.26 A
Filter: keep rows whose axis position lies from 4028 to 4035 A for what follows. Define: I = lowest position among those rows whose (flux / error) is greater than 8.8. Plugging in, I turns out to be 4029.66 A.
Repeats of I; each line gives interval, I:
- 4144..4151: 4144.46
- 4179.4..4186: 4180.88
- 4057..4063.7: 4058.52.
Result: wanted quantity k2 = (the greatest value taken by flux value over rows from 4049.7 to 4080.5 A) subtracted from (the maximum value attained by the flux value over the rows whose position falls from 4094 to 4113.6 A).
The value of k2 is 0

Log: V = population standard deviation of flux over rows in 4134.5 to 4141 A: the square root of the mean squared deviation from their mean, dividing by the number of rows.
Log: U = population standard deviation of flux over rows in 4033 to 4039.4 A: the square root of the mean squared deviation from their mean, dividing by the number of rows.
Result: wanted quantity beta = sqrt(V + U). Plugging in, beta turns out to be 2.73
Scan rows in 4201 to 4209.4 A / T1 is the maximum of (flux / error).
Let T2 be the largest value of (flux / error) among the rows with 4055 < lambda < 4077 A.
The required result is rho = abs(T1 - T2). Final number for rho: 0.7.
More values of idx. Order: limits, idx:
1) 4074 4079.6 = 4077.26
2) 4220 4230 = 4220.54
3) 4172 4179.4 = 4174.15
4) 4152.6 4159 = 4154.01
